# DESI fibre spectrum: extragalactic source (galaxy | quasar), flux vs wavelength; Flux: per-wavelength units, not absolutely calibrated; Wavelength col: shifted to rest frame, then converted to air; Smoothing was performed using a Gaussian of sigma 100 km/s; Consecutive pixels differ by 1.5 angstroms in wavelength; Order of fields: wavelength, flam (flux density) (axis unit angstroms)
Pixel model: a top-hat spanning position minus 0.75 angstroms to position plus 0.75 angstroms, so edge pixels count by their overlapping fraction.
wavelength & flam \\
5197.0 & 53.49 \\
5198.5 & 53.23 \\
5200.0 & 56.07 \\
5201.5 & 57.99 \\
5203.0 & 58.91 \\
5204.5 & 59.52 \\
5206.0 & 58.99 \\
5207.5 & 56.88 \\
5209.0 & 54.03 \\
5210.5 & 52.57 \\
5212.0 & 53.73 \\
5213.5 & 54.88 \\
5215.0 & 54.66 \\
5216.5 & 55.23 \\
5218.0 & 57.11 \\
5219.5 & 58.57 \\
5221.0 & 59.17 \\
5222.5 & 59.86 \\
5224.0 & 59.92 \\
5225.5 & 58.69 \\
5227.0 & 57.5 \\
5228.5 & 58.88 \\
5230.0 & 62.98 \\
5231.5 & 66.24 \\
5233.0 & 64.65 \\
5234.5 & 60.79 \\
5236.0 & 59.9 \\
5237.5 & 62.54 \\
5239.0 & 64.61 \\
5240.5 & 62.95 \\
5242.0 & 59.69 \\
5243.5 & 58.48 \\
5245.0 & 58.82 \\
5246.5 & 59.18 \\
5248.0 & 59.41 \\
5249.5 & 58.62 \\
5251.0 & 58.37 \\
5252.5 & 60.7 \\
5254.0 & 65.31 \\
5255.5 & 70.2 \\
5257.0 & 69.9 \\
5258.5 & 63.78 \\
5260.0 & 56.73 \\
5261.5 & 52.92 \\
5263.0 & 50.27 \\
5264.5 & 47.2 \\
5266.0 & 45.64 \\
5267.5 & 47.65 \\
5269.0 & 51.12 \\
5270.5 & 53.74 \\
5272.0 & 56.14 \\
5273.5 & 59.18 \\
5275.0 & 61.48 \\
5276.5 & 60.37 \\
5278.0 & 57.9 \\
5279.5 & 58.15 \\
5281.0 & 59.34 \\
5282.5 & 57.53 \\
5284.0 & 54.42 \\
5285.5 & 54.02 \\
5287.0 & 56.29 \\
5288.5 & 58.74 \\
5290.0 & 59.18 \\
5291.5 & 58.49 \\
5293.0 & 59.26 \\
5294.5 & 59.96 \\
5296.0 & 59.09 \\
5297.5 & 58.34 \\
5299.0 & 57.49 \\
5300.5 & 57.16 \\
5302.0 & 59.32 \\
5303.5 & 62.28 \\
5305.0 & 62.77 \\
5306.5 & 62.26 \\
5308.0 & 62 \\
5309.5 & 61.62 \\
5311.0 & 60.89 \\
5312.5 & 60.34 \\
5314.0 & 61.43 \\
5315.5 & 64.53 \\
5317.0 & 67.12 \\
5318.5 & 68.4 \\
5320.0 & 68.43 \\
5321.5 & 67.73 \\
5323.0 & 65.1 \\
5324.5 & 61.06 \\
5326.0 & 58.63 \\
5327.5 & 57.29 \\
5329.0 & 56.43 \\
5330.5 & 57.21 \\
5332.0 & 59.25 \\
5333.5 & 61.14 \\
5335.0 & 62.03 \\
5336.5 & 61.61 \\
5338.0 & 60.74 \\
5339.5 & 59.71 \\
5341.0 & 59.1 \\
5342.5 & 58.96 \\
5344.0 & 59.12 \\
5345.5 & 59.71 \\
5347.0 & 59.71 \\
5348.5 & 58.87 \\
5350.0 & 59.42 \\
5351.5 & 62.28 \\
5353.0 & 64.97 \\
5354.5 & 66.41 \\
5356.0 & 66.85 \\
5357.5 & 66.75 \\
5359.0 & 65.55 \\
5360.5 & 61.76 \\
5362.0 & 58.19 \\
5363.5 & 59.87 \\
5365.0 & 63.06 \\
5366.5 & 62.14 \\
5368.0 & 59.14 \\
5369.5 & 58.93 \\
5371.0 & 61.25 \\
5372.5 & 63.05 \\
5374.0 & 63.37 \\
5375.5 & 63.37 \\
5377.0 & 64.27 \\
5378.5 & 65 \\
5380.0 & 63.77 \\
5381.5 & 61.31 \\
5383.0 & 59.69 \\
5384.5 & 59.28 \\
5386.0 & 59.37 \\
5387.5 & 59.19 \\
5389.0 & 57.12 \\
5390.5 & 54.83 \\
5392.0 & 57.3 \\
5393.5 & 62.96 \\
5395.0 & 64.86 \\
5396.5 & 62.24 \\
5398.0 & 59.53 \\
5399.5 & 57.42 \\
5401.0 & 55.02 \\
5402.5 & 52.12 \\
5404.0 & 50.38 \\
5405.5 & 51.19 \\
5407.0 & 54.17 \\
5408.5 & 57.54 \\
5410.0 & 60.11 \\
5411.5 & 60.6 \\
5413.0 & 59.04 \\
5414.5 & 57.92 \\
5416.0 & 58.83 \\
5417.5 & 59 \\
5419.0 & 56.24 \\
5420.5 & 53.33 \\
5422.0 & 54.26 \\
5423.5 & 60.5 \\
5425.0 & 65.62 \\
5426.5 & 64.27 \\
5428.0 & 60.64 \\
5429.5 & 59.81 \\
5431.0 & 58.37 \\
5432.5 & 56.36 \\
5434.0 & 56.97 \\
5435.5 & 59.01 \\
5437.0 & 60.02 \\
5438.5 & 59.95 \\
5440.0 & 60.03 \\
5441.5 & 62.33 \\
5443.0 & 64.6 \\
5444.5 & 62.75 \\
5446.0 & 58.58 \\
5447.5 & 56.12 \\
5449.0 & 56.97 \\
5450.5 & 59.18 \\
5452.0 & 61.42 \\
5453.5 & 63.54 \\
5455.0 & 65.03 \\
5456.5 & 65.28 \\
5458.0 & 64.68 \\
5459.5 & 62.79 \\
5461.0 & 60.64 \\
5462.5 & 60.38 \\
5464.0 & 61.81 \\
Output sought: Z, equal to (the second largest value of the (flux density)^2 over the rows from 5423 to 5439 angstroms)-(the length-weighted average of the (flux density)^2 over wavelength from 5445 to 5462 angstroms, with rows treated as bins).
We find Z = 363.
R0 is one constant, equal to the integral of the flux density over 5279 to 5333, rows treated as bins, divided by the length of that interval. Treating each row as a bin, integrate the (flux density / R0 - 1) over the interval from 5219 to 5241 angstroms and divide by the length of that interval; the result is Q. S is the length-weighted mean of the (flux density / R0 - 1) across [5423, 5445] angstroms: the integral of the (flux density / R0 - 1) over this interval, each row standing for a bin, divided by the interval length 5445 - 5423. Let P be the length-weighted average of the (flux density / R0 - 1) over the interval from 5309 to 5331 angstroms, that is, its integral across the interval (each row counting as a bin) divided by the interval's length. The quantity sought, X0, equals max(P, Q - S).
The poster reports 0.04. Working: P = 0.04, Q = 0.014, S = 0.01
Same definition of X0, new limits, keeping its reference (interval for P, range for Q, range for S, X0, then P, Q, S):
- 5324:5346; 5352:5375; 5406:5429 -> 0.07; -0.01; 0.040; -0.03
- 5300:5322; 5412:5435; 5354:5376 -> 0.05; 0.05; -0.026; 0.04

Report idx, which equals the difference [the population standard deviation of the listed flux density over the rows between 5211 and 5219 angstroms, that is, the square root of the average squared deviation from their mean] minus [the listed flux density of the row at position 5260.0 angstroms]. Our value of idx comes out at -55.6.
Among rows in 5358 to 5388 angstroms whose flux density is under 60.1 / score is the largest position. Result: 5387.5 angstroms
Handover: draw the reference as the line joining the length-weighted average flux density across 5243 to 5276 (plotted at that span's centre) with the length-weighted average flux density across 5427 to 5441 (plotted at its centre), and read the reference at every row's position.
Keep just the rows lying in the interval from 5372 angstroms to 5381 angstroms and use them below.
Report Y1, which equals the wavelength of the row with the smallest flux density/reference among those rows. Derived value 5372.5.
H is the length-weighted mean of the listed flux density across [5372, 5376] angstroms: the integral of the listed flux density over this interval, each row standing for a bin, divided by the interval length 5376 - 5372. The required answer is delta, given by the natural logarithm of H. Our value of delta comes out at 4.15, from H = 63.3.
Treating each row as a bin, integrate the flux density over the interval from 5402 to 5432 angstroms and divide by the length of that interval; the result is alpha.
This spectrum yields 57.7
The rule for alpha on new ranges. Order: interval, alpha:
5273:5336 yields 60.3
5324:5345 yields 59.4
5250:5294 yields 57.4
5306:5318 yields 62.7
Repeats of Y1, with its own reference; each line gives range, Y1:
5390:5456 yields 5404.0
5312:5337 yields 5329.0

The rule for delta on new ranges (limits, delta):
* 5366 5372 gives 4.10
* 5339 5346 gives 4.08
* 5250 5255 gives 4.12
